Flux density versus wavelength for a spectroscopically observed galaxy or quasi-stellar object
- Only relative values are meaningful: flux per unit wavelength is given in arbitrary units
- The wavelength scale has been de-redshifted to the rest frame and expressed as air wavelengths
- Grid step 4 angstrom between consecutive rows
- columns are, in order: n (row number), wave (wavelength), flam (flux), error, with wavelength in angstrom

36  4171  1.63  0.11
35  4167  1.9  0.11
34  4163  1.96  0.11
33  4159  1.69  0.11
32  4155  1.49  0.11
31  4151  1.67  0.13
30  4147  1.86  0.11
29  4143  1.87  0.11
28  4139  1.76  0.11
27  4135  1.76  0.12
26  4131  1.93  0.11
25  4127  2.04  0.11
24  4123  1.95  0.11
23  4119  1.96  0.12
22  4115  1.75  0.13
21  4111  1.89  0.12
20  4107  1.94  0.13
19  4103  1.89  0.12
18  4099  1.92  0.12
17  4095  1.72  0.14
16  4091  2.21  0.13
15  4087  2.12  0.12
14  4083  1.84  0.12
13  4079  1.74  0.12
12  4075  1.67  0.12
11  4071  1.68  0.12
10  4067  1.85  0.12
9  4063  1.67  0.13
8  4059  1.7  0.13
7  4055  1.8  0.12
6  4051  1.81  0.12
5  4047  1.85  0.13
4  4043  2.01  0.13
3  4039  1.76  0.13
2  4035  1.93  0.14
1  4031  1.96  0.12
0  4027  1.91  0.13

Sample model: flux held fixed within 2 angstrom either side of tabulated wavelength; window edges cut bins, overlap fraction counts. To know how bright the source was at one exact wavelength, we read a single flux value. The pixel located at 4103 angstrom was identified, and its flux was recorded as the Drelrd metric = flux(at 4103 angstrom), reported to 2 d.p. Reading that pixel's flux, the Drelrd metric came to 1.89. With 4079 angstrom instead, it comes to 1.74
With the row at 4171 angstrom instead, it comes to 1.63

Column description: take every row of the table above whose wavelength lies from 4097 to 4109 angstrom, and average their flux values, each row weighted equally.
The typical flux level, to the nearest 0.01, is 1.92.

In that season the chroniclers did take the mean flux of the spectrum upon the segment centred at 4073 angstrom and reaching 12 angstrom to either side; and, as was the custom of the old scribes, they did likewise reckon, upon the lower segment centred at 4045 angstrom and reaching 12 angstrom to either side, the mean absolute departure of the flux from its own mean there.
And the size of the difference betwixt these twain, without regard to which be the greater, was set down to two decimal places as 1.67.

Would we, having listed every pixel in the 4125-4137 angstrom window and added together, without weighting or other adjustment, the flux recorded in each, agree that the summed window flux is 5.73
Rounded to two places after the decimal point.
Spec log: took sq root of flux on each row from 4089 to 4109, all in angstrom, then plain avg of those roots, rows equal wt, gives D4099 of 1.39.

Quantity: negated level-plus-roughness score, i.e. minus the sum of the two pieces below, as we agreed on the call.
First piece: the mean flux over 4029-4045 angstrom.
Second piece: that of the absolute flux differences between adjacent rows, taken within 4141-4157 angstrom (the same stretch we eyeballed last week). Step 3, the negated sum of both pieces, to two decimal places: -2.04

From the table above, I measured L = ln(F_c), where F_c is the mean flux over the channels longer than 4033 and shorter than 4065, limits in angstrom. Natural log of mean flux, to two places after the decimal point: 0.60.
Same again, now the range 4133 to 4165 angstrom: 0.56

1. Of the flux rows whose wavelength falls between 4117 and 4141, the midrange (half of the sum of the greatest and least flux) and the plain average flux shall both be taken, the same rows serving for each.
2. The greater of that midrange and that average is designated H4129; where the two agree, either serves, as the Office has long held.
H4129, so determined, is 1.90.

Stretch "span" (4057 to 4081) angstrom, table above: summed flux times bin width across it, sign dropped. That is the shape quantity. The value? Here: 41.2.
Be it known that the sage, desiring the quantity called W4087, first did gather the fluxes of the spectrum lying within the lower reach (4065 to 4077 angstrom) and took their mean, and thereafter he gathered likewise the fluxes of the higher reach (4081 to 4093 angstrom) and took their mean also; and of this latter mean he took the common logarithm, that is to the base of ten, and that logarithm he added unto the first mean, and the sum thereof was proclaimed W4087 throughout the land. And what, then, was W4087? 2.05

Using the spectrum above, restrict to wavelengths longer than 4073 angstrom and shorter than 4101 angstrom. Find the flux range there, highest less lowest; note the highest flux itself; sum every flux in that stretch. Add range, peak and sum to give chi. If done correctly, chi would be 16.0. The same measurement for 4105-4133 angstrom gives 15.8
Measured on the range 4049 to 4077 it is 14.2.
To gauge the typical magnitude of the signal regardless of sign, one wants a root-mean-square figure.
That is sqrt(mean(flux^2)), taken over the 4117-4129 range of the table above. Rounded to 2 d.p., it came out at 1.98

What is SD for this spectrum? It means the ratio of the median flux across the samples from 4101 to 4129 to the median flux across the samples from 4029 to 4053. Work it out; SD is 1.03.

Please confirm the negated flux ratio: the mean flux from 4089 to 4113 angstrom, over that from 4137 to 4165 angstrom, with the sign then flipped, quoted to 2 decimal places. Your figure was -1.10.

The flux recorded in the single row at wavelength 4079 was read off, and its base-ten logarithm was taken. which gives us 0.241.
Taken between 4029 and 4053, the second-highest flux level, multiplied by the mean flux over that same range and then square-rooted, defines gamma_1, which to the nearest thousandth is 1.923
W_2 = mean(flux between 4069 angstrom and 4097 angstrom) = 1.85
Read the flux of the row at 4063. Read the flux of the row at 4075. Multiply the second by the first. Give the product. 2.8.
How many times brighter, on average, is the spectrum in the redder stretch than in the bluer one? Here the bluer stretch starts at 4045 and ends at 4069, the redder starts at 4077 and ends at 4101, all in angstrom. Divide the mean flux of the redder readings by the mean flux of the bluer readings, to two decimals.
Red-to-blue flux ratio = 1.08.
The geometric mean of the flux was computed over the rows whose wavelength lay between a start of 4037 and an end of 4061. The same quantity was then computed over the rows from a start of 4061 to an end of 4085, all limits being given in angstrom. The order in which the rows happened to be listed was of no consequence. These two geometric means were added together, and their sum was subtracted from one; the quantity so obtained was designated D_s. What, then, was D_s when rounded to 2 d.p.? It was -2.56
